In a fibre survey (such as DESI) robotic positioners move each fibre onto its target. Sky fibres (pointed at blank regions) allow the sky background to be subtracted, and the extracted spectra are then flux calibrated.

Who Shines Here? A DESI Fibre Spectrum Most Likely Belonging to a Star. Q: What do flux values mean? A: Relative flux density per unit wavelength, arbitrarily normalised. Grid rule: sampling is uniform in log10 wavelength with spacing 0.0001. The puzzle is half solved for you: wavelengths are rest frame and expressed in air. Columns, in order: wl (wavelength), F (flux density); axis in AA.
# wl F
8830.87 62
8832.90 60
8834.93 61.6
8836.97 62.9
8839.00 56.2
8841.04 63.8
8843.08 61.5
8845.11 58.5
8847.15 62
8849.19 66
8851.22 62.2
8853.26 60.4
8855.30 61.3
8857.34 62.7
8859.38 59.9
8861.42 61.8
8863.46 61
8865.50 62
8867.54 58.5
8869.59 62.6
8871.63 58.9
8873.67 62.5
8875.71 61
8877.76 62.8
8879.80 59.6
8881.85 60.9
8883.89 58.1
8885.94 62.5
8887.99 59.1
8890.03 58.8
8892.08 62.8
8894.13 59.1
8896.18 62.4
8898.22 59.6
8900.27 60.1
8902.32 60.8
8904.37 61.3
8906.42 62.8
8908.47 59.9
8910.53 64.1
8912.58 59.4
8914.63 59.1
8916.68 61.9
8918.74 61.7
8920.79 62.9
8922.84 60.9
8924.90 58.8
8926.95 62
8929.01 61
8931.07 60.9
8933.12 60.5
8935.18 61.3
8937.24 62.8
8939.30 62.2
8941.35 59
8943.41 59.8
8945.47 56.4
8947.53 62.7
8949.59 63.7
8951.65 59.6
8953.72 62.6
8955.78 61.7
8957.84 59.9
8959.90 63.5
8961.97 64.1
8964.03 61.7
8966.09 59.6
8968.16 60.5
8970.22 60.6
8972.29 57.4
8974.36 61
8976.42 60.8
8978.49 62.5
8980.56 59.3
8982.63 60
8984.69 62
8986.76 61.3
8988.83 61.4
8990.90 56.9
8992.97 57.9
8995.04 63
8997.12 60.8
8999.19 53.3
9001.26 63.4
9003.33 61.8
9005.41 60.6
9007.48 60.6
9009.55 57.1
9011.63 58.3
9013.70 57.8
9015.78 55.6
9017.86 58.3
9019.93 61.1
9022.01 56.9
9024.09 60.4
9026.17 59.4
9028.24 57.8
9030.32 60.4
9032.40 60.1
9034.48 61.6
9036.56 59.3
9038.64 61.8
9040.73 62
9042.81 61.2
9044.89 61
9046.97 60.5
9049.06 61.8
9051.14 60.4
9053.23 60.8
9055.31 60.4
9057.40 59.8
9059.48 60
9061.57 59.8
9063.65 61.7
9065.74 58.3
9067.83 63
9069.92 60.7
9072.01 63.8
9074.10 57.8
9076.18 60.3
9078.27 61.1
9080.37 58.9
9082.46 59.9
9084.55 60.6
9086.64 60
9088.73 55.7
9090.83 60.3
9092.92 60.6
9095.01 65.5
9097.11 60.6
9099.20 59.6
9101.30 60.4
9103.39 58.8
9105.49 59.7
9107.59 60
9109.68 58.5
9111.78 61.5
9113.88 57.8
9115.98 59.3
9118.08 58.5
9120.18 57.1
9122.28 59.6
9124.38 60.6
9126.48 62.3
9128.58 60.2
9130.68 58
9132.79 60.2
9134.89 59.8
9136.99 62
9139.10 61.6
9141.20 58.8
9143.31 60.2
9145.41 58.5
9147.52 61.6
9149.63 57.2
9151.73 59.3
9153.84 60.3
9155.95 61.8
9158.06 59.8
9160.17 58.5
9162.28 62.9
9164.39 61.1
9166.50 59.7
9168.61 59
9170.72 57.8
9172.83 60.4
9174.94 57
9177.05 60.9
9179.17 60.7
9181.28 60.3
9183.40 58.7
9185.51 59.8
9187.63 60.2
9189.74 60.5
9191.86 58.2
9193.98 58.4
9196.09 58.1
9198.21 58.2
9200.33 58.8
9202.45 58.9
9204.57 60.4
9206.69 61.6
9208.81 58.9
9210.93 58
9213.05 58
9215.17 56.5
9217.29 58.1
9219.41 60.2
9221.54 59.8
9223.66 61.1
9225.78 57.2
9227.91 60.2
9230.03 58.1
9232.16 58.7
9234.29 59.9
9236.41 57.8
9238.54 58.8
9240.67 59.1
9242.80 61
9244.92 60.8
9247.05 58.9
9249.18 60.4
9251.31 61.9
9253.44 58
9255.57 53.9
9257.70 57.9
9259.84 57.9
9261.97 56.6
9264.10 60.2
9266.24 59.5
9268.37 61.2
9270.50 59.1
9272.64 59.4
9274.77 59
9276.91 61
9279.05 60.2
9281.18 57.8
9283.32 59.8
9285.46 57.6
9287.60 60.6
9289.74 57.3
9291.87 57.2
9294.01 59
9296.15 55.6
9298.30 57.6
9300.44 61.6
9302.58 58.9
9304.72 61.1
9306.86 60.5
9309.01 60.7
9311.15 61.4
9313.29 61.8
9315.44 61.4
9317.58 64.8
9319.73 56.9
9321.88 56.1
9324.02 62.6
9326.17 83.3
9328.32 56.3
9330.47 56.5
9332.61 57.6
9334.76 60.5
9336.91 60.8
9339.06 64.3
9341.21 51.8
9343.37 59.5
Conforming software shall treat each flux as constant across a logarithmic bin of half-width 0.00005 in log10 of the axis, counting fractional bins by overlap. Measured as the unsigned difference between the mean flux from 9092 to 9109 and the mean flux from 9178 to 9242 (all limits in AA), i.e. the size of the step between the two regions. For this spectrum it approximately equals 1.5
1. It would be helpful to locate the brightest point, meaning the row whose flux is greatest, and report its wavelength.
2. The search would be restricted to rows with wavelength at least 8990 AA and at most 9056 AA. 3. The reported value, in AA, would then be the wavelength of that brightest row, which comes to 9001.26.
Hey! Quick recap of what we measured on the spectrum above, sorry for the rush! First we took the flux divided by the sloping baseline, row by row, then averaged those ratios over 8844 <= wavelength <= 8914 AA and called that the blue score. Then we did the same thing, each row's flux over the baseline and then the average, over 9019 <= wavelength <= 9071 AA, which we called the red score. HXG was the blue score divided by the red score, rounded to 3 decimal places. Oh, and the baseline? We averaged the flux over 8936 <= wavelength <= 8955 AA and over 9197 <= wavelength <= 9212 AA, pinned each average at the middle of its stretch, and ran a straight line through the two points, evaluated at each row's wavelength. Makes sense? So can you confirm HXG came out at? 0.992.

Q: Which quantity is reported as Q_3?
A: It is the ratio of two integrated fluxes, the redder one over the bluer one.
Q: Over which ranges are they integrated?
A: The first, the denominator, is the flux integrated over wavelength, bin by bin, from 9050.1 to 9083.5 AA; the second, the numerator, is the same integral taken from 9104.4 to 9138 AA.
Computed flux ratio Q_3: 0.994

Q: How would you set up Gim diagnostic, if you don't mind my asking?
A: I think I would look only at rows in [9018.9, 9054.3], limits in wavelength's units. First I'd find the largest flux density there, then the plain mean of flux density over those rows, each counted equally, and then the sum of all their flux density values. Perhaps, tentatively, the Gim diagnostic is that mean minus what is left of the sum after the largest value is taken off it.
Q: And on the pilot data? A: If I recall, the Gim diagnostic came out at -904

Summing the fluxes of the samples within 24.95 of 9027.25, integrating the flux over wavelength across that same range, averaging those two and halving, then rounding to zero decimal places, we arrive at 1105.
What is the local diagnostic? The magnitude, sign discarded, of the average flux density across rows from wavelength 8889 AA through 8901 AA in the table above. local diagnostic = 60.5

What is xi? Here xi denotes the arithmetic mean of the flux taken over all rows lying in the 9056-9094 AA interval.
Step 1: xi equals 60.1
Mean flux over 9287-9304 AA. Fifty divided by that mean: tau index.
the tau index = 0.855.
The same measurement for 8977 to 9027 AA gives 0.839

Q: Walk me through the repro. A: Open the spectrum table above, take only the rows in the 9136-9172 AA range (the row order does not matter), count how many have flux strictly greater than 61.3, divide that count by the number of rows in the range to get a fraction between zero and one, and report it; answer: 0.29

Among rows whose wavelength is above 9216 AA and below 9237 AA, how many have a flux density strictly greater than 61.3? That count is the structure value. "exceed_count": 0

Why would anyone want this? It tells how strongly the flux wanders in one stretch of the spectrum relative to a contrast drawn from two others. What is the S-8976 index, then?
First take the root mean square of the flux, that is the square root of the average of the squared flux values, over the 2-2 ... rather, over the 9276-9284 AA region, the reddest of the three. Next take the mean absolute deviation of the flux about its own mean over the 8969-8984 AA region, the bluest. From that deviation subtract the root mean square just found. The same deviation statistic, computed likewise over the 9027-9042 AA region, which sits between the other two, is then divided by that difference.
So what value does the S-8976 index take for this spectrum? -0.0201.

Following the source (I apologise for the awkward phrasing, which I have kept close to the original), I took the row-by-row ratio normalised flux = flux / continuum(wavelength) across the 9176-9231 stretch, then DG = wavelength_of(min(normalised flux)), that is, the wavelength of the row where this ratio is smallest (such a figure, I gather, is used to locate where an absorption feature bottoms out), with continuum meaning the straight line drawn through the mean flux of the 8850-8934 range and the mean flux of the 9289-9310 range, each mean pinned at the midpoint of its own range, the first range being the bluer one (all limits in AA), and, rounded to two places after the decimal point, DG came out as 9215.17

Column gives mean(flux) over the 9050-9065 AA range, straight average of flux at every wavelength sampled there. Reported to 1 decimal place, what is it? 60.4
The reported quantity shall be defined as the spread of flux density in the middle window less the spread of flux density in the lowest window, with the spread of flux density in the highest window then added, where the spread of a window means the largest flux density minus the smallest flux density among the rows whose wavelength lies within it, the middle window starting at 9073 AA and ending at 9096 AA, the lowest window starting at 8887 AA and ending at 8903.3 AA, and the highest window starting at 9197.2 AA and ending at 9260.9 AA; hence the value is 13.8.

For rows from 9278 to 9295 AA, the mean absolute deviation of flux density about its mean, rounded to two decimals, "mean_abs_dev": 1.21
